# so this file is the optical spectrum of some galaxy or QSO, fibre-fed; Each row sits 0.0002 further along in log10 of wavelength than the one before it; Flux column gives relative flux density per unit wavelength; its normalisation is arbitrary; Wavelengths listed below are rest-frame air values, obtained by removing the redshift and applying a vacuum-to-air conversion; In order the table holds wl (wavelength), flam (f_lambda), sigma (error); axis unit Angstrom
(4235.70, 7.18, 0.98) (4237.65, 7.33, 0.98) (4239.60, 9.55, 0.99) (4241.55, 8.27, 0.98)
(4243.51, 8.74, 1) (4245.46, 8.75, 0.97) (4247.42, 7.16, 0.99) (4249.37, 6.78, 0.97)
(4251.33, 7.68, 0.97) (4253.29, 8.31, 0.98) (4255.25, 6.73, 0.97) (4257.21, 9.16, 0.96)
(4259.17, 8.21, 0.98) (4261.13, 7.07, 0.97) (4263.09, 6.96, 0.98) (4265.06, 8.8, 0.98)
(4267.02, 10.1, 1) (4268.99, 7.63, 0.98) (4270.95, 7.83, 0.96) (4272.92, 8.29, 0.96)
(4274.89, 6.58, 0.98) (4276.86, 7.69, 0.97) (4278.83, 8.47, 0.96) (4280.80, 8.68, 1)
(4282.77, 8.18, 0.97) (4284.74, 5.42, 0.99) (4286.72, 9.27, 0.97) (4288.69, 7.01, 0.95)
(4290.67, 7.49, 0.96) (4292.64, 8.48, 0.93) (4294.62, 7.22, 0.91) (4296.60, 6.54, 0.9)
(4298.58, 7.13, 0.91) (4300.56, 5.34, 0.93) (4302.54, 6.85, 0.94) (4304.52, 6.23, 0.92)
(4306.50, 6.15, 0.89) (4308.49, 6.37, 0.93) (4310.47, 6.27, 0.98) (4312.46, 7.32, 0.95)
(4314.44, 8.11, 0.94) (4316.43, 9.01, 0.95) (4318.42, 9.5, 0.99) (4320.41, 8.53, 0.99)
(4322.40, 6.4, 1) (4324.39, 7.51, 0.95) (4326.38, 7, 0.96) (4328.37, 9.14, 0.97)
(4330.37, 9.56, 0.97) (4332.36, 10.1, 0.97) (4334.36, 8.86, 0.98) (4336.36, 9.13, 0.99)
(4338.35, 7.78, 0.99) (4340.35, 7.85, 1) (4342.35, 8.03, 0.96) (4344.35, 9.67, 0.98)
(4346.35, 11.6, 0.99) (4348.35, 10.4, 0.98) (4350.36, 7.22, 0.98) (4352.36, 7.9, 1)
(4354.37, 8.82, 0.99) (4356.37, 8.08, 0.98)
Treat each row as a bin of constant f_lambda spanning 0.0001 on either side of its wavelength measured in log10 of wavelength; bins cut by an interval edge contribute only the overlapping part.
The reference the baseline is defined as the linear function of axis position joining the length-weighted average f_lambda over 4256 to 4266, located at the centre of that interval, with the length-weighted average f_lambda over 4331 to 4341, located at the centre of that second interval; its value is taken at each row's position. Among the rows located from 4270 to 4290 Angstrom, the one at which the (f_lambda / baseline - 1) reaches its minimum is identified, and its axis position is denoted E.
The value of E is 4284.74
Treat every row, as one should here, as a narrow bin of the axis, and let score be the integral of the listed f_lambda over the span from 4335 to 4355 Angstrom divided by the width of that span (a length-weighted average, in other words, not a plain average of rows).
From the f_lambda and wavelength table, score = 8.8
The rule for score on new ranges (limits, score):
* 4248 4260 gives 7.8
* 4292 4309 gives 6.7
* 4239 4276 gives 8.0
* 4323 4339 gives 8.6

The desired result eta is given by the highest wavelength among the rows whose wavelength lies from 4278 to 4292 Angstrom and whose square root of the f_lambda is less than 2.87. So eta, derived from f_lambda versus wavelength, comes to 4290.67 Angstrom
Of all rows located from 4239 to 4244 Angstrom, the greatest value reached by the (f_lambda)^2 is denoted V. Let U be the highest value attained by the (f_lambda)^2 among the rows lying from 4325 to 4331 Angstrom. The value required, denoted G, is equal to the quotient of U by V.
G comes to 1.00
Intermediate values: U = 91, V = 91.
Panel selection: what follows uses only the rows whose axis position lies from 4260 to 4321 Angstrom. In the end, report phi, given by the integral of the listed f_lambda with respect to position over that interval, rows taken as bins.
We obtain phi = 461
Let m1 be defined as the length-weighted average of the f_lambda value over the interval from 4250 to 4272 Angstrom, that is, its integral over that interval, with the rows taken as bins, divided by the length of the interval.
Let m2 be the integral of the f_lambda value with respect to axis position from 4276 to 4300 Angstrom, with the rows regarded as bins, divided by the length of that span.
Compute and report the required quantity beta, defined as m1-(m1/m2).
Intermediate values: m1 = 8.02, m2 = 7.6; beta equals 6.97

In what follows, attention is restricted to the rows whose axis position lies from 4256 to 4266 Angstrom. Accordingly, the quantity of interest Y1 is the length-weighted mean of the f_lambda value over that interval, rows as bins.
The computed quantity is 8.01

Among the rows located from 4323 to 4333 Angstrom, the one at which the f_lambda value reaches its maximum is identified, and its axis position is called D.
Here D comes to 4332.36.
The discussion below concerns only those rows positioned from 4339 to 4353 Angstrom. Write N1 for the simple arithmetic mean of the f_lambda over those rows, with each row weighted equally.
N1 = 9.0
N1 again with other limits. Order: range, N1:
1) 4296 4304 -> 6.5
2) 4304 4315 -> 6.7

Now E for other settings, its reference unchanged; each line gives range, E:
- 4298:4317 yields 4300.56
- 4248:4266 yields 4255.25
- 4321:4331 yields 4322.40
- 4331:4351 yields 4350.36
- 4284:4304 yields 4300.56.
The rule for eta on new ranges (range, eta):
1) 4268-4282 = 4276.86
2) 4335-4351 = 4350.36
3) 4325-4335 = 4326.38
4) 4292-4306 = 4304.52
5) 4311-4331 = 4326.38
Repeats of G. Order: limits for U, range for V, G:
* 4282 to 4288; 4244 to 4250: 1.12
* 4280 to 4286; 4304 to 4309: 1.86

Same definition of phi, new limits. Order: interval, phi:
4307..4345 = 311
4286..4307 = 148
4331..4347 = 145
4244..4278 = 268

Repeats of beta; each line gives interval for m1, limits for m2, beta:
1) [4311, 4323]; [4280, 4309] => 6.98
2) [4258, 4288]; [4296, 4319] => 6.82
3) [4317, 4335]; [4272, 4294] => 7.42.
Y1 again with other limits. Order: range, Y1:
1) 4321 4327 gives 7.08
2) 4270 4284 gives 7.92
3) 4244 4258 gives 7.81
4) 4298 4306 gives 6.34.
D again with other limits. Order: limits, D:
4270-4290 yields 4286.72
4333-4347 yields 4346.35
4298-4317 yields 4316.43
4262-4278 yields 4267.02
